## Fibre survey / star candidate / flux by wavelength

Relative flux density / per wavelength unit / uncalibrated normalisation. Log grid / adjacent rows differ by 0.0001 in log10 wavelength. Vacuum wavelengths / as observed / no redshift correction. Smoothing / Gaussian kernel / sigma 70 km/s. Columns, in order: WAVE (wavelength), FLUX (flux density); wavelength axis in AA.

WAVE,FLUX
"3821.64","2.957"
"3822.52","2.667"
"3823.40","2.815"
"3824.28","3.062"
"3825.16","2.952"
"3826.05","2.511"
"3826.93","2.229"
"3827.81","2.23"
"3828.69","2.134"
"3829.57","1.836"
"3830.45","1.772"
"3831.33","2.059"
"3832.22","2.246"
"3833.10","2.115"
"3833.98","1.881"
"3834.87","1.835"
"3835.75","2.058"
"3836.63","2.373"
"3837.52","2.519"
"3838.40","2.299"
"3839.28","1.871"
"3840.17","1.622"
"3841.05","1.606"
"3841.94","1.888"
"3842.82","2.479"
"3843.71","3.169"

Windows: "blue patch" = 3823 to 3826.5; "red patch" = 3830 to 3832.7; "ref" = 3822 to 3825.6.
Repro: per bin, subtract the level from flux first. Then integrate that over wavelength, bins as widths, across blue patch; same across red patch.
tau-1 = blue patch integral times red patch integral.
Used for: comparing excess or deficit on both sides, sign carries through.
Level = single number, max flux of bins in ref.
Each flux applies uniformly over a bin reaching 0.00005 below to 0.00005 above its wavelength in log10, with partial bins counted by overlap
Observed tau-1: 2.2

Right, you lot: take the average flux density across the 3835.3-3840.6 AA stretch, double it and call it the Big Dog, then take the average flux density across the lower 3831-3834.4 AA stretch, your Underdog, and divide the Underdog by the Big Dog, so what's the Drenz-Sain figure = 0.49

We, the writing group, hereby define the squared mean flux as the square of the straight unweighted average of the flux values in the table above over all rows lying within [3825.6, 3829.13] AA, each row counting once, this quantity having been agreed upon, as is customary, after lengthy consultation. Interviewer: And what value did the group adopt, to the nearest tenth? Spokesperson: 5.2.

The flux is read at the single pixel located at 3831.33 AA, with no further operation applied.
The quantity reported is 2.059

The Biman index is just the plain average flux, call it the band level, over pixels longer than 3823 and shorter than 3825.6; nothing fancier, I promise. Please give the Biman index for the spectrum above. 2.9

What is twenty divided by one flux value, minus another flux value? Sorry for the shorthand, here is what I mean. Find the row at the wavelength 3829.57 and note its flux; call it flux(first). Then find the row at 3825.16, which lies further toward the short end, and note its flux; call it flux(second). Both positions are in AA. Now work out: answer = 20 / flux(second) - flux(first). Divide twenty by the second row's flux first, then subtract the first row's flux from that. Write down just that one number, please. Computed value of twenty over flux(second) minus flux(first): 4.94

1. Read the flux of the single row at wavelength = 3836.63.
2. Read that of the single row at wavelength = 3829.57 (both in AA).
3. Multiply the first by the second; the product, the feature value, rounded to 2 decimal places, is 4.36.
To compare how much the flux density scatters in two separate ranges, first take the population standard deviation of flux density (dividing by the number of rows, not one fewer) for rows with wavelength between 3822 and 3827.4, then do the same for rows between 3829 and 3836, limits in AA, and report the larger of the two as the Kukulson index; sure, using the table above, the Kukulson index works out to 0.279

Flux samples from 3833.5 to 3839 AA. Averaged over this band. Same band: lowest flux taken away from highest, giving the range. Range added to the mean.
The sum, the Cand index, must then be 2.8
